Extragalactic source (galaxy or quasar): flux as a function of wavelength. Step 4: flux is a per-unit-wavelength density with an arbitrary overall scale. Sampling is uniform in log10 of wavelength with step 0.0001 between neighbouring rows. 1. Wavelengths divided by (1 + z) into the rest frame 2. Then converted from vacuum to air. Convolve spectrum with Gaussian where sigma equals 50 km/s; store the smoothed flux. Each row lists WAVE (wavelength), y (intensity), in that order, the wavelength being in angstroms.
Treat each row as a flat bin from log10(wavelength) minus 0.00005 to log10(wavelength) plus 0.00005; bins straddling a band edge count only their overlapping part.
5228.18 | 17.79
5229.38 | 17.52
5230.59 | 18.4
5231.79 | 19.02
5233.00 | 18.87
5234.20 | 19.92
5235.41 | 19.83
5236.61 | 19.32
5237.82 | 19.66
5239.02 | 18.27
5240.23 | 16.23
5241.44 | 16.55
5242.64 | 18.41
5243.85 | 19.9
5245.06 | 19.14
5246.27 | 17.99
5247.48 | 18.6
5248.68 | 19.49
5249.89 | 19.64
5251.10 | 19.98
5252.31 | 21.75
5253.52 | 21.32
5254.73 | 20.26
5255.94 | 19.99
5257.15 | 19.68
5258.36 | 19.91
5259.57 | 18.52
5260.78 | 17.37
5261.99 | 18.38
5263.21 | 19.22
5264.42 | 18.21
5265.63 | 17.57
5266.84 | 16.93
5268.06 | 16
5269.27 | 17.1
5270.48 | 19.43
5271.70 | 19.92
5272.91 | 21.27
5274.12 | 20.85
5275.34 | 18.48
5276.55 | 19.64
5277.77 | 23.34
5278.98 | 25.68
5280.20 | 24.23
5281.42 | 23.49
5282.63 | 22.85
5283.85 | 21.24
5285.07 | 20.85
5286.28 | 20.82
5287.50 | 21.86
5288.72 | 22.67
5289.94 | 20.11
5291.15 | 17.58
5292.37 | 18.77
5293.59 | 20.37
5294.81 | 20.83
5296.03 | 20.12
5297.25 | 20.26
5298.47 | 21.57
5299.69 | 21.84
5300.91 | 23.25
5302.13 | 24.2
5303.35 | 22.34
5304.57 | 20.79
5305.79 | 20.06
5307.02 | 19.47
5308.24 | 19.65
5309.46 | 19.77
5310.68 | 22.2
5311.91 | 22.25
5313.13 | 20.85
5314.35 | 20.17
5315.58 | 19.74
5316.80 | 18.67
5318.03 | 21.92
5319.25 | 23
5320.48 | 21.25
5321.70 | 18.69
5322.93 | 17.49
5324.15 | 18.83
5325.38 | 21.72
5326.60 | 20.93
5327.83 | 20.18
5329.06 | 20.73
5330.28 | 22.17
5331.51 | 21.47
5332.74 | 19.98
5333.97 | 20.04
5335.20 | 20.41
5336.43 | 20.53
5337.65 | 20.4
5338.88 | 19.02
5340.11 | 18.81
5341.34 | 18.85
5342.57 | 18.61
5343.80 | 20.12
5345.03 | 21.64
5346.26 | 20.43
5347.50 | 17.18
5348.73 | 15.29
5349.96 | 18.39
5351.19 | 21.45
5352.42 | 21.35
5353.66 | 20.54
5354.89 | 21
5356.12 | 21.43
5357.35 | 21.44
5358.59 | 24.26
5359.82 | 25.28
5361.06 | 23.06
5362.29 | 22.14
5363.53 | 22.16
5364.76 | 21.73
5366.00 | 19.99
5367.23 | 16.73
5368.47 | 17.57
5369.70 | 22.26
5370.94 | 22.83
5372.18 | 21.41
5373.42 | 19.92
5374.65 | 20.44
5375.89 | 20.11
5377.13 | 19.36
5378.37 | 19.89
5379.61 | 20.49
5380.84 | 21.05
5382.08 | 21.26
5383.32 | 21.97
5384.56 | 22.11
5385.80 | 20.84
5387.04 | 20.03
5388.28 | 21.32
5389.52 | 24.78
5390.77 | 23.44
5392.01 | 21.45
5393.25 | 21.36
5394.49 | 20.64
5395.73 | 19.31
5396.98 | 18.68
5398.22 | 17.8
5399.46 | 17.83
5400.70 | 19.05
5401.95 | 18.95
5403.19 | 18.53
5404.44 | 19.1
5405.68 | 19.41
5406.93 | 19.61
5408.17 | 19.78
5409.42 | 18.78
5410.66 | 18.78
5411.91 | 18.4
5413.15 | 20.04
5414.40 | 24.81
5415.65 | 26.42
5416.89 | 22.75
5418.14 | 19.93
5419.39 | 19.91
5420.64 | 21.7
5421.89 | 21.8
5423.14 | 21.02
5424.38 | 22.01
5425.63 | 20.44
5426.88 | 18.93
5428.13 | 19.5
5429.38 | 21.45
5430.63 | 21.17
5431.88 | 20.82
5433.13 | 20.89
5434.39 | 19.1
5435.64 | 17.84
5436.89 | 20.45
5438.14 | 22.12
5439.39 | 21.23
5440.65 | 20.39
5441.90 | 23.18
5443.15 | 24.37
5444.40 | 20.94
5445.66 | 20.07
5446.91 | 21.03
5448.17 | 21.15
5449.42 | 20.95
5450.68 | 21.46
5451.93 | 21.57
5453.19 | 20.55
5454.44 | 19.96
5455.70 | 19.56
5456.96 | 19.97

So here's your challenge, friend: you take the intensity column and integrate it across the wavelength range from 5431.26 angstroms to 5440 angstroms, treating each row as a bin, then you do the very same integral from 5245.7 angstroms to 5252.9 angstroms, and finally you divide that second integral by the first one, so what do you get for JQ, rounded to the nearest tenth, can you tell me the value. 0.8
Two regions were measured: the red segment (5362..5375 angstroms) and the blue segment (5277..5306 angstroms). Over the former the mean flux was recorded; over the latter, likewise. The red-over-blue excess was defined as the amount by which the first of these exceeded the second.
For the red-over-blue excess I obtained -1.0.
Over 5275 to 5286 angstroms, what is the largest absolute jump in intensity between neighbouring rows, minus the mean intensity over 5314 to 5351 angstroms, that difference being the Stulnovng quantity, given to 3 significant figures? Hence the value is -16.2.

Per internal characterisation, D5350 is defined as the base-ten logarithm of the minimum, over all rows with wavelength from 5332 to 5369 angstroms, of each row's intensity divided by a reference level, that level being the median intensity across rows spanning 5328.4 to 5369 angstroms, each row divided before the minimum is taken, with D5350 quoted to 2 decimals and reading -0.13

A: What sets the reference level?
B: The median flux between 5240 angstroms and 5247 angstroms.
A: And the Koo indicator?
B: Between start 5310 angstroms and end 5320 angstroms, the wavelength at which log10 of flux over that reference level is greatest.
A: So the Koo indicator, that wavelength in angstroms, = 5319.25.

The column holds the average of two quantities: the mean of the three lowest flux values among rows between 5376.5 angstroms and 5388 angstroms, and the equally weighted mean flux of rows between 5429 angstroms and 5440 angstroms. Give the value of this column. 20.2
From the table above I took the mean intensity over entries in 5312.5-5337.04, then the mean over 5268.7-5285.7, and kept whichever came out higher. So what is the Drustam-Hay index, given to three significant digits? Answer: 21.3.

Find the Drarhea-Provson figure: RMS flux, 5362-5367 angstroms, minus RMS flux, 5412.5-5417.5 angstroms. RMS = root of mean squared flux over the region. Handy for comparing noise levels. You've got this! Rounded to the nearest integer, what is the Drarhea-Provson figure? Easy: -2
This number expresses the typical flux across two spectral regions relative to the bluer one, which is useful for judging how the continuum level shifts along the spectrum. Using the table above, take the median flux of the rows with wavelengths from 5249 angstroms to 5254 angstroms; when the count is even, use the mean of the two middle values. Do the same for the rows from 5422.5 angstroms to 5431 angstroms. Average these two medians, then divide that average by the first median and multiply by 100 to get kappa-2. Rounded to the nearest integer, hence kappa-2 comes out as 101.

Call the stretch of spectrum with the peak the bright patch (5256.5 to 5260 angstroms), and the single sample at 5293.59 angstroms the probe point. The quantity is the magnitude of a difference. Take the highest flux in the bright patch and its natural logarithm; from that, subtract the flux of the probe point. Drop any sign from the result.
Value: 17.4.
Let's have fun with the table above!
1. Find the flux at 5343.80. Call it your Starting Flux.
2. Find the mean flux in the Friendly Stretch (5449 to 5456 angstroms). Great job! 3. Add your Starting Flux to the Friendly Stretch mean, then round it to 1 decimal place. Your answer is 40.8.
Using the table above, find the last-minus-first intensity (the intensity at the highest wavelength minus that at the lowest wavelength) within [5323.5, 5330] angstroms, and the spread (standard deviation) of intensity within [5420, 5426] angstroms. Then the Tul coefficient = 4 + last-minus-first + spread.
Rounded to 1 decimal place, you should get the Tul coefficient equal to 6.5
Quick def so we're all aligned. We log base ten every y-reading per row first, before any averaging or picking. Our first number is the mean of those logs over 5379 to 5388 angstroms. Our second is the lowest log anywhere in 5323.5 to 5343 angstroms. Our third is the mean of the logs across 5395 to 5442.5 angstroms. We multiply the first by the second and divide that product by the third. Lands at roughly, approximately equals 1.29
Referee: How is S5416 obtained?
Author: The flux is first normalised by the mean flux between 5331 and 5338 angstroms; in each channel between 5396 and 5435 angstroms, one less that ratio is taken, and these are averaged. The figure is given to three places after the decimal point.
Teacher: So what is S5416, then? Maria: 0.011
